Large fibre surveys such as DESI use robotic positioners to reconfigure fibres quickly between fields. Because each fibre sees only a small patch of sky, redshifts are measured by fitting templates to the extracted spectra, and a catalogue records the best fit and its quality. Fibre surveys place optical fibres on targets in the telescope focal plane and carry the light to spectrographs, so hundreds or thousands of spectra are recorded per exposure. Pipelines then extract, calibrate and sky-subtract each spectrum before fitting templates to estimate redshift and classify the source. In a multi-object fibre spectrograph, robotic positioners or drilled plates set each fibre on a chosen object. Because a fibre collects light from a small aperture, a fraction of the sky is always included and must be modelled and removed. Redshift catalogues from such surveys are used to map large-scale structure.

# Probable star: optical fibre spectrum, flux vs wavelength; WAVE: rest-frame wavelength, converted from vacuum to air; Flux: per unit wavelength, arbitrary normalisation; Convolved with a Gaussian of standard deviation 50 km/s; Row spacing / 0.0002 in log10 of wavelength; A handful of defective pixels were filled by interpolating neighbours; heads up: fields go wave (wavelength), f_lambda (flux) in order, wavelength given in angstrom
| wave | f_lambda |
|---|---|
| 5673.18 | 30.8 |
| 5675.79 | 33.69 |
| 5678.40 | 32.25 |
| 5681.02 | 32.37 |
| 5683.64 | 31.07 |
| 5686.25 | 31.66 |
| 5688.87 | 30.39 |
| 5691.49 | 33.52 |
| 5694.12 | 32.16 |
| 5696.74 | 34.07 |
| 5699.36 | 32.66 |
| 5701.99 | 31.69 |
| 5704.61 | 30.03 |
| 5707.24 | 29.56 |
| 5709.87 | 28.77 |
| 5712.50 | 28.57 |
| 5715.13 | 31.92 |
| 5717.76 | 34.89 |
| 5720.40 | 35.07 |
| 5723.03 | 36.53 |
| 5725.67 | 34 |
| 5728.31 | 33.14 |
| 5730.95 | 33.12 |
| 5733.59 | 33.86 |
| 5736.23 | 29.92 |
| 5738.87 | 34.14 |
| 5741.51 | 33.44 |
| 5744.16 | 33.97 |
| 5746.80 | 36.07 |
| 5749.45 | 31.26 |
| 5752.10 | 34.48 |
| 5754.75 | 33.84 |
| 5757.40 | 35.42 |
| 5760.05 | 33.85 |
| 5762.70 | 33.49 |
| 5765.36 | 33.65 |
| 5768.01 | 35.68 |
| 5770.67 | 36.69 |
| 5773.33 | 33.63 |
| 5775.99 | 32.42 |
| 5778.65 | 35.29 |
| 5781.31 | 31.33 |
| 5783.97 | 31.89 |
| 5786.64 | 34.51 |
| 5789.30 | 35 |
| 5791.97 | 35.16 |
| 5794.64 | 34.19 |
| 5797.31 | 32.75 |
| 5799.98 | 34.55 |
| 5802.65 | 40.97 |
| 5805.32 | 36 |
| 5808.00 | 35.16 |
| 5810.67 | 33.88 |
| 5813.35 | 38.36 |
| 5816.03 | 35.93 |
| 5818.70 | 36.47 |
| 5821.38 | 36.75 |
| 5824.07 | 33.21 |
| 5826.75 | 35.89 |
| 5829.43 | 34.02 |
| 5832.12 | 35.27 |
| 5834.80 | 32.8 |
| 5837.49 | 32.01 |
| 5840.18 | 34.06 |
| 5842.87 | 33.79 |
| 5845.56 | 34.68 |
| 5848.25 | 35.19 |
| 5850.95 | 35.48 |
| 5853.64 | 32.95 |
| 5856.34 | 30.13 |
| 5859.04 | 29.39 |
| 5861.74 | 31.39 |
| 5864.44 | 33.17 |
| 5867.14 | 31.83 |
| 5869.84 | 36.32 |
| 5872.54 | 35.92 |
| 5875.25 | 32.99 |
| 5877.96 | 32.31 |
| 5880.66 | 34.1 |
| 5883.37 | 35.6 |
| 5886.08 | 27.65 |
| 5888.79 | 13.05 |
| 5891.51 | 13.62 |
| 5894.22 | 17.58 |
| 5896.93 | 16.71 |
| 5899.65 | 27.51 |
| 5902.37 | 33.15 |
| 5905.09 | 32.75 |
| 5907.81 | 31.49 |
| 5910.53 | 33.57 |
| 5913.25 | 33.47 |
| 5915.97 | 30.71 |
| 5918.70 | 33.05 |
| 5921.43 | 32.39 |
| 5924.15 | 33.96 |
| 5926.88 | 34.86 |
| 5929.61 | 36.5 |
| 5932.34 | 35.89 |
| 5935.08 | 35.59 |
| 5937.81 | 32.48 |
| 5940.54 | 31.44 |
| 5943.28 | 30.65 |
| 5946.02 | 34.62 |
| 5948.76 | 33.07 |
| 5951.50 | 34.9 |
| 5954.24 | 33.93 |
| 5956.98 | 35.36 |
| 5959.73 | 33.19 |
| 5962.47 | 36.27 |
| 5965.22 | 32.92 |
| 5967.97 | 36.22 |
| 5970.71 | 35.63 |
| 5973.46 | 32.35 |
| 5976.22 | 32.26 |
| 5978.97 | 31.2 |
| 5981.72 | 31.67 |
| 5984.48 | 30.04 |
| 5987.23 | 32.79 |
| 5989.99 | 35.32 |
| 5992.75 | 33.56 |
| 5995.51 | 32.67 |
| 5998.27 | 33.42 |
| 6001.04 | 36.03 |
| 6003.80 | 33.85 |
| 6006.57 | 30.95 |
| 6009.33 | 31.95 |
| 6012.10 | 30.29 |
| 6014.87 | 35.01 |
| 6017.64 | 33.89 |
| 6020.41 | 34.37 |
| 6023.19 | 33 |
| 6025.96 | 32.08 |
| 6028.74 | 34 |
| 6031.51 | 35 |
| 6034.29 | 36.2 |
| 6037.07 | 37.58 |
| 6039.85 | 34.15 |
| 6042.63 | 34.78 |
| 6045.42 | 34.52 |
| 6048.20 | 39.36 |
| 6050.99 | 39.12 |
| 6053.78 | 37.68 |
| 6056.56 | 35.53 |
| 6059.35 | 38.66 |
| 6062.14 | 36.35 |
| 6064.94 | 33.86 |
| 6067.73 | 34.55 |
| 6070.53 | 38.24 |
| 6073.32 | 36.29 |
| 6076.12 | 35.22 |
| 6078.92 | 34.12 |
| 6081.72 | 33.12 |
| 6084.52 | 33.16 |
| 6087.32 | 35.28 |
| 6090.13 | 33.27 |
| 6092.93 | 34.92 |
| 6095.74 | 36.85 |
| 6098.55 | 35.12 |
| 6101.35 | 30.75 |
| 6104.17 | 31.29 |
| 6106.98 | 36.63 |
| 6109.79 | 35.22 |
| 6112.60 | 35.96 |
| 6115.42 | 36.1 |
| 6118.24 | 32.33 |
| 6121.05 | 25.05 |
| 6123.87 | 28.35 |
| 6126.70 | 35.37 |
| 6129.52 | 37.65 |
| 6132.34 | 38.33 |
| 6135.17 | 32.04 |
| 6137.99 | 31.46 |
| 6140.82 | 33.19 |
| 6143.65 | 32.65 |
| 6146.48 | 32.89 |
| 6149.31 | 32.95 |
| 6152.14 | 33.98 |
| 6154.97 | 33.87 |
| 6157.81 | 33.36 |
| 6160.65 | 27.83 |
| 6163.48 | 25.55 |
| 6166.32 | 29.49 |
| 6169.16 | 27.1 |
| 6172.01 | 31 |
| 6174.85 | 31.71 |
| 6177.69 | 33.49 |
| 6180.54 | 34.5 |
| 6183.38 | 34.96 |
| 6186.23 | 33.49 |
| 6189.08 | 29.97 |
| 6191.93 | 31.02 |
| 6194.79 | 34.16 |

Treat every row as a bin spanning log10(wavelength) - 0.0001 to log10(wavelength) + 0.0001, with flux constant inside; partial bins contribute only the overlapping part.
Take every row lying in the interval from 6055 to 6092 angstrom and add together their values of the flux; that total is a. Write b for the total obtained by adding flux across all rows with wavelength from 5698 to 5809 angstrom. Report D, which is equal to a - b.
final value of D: -955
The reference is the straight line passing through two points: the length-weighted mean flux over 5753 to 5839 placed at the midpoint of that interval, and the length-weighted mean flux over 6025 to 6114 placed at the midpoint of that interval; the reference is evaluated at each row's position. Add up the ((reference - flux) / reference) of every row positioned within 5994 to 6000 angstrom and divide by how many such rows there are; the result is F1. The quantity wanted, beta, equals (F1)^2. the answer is 0.004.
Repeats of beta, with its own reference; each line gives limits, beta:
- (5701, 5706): 0.011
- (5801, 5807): 0.012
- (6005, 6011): 0.011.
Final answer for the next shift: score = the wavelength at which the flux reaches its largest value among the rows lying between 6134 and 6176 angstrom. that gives 6152.14 angstrom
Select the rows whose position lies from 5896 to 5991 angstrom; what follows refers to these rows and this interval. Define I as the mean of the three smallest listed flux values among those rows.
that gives 24.8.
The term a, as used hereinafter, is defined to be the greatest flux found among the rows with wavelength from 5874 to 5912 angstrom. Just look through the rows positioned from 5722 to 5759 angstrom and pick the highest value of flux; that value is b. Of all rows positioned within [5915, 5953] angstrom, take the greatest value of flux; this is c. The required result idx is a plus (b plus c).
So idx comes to 109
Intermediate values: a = 35.6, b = 36.53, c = 36.5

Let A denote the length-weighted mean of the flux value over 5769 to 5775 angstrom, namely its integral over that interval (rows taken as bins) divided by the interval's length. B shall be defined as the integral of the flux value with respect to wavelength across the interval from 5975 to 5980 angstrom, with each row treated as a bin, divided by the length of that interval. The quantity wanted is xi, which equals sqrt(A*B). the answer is 33.3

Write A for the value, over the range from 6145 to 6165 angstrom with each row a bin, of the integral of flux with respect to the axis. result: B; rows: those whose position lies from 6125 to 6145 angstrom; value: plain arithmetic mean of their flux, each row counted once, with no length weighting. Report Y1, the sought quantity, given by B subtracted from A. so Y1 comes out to 595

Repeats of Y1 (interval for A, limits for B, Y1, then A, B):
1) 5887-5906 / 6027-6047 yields 381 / 417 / 35.2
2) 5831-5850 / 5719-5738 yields 612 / 646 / 33.7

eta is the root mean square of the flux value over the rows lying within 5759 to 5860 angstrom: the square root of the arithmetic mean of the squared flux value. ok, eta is 34.4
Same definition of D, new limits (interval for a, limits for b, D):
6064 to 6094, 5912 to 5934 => 111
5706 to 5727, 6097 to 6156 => -442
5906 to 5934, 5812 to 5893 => -638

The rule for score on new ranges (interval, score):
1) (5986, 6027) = 6001.04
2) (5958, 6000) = 5962.47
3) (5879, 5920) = 5883.37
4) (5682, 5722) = 5720.40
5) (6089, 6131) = 6129.52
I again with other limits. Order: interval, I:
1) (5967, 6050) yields 30.4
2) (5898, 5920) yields 29.9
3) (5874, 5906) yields 14.5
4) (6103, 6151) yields 28.2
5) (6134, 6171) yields 26.8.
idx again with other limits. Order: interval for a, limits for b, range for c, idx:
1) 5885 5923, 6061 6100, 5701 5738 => 108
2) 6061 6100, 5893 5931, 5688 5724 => 111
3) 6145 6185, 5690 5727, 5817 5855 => 108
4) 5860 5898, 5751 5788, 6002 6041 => 111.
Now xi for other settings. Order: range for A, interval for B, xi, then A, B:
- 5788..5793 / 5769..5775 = 35.0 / 35.1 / 35.0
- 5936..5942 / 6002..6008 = 32.5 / 32.2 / 32.7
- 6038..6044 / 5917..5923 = 33.7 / 34.7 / 32.6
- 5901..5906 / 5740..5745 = 33.3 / 32.9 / 33.7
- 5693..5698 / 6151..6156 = 33.6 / 33.2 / 34.0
